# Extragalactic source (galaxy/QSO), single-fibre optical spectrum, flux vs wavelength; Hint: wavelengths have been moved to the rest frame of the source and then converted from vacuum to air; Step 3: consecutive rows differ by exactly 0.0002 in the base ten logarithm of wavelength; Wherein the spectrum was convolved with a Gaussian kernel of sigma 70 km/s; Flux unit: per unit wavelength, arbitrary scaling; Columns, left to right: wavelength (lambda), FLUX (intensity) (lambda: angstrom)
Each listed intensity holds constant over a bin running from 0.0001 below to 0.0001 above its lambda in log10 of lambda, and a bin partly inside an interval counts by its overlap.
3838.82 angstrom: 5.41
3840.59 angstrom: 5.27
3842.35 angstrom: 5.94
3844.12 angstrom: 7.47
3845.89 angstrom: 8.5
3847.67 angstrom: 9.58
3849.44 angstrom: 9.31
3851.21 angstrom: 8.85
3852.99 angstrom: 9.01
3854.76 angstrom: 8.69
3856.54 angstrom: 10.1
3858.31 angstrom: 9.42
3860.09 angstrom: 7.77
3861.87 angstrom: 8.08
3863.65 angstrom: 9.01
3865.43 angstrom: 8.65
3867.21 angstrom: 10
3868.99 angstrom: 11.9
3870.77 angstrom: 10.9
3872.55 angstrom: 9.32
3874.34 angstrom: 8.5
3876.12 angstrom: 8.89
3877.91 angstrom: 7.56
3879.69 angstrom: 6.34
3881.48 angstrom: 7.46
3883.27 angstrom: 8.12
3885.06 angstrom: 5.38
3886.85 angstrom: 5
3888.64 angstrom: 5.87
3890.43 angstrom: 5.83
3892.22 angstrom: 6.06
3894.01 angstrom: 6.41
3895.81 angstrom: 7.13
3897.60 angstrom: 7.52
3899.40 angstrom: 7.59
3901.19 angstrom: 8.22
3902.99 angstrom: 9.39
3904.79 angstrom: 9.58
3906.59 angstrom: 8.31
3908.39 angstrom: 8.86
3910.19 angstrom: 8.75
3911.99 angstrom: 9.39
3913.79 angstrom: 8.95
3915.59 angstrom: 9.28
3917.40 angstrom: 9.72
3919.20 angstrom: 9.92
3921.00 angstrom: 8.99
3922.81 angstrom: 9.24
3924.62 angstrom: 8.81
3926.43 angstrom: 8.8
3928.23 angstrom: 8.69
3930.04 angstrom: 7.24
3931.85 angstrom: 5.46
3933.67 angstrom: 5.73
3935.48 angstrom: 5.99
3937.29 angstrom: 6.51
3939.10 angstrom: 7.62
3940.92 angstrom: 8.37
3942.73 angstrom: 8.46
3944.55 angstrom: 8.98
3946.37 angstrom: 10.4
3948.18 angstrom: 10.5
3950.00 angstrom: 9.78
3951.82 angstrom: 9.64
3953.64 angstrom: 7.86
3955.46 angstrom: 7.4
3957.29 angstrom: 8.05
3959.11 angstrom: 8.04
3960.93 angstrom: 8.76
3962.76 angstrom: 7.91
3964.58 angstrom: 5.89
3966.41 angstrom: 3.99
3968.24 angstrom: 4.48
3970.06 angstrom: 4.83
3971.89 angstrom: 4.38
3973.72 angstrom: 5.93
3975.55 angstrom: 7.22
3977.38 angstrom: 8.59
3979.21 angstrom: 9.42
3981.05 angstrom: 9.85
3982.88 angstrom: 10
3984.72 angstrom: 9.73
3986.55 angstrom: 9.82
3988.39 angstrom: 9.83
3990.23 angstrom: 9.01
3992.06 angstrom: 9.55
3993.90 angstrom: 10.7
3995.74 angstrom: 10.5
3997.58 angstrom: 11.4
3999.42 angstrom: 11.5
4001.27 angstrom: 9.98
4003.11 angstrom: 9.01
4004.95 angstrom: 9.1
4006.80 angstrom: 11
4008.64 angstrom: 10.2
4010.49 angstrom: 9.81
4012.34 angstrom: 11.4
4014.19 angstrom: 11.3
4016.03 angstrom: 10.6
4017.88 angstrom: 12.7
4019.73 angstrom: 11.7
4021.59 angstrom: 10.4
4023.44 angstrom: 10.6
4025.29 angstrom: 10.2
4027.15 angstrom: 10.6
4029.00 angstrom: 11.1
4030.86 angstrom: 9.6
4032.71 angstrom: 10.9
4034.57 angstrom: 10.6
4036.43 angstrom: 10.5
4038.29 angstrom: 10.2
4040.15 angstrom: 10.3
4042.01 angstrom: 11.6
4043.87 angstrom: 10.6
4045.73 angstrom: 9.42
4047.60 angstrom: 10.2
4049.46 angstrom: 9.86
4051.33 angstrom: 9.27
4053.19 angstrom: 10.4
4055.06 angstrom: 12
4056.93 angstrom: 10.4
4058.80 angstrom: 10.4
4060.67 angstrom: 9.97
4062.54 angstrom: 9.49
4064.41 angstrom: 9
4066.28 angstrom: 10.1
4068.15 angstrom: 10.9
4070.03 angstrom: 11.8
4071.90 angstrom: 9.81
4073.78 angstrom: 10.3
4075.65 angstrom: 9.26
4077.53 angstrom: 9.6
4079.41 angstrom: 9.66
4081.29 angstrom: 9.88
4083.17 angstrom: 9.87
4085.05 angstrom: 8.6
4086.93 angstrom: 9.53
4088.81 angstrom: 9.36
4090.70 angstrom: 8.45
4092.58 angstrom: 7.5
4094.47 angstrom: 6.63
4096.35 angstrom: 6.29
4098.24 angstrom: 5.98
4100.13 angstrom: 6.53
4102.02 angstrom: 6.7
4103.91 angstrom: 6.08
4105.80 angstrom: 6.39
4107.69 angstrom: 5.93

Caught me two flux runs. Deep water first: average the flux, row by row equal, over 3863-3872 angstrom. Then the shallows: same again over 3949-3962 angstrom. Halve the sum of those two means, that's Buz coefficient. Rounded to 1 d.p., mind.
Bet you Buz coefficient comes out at 9.3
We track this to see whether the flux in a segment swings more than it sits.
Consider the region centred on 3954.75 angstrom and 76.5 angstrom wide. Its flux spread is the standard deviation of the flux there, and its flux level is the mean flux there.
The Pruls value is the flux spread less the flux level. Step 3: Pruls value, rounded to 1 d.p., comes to -6.3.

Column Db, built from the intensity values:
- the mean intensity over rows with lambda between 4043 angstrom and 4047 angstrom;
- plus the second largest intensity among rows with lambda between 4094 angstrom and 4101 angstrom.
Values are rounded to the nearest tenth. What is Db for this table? 16.5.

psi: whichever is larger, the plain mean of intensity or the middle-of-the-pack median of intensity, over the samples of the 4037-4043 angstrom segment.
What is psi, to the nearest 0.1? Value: 10.7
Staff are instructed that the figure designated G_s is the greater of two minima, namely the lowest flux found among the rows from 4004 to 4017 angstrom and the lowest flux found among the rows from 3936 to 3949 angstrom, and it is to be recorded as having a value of 9.1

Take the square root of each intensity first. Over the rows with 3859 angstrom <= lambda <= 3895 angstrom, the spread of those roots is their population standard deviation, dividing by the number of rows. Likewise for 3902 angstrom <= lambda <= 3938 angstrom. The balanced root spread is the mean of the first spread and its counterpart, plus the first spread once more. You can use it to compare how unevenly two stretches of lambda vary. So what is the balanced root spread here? 0.61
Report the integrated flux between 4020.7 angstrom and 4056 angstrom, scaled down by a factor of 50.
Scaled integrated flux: 7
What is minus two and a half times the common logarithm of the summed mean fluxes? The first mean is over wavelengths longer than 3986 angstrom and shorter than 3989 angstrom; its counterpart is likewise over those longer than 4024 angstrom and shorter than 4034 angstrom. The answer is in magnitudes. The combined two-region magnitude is -3.27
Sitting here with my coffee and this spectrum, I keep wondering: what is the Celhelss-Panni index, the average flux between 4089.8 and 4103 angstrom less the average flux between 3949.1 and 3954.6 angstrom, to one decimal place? -2.2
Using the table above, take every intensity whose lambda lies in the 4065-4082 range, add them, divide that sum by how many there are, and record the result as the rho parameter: 10.1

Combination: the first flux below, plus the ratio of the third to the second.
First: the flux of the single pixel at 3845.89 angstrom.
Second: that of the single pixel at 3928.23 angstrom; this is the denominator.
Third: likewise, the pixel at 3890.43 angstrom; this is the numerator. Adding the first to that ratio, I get 9.2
